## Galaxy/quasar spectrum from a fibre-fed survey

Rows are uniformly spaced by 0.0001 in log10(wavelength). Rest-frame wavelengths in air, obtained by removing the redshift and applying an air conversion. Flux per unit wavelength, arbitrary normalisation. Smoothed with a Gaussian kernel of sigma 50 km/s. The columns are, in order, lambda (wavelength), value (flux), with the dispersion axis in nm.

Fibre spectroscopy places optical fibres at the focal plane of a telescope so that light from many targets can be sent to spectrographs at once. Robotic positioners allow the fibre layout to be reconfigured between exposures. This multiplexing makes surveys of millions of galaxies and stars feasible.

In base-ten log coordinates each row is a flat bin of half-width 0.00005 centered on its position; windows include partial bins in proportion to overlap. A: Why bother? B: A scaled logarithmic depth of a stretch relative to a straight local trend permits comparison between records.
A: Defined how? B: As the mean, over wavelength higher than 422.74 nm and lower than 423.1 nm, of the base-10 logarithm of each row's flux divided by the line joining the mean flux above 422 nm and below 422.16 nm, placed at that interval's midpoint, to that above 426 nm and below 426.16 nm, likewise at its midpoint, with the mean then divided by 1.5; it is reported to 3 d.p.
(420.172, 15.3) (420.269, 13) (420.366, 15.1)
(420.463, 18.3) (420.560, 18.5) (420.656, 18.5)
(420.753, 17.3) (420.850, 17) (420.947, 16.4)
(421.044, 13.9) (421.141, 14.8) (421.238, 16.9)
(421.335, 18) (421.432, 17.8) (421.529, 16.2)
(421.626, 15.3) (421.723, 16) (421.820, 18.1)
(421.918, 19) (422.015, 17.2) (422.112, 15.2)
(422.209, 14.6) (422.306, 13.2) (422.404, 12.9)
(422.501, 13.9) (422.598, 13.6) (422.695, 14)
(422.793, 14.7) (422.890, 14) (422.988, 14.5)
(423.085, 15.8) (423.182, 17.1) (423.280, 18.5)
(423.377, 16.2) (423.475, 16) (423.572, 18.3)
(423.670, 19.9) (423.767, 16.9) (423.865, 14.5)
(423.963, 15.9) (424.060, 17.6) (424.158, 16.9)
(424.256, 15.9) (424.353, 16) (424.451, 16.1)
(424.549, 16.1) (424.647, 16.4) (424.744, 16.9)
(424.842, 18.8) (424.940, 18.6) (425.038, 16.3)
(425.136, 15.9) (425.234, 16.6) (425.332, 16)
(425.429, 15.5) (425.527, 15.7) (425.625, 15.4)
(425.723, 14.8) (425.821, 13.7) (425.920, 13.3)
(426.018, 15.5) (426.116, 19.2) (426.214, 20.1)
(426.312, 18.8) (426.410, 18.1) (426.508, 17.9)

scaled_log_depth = -0.032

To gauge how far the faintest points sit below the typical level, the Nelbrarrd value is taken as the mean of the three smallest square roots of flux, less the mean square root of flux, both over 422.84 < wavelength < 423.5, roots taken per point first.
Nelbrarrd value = -0.156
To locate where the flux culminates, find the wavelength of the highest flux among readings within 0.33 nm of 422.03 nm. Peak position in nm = 421.918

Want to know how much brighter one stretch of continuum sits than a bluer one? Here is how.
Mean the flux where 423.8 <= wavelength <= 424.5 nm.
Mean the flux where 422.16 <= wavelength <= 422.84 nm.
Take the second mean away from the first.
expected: 2.3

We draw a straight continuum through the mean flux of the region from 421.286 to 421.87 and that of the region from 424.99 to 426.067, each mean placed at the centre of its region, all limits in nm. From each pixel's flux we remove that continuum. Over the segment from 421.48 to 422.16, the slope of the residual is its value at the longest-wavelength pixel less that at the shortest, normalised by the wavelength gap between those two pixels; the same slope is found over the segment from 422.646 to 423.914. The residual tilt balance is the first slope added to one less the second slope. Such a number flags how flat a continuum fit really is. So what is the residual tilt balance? -1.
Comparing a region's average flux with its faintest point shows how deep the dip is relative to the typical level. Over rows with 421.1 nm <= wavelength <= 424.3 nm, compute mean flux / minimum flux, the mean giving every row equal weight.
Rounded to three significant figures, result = 1.24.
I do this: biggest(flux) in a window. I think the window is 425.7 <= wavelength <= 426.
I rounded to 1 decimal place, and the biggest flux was 14.8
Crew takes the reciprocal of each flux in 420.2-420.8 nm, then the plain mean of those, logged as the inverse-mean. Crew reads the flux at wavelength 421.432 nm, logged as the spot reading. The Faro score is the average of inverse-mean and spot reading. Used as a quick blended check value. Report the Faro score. 8.93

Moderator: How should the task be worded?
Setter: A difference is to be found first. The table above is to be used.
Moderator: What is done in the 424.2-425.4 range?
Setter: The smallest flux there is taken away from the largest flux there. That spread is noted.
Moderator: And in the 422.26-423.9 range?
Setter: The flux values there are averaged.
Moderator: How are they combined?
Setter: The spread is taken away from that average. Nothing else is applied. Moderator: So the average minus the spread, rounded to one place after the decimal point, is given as 12.6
